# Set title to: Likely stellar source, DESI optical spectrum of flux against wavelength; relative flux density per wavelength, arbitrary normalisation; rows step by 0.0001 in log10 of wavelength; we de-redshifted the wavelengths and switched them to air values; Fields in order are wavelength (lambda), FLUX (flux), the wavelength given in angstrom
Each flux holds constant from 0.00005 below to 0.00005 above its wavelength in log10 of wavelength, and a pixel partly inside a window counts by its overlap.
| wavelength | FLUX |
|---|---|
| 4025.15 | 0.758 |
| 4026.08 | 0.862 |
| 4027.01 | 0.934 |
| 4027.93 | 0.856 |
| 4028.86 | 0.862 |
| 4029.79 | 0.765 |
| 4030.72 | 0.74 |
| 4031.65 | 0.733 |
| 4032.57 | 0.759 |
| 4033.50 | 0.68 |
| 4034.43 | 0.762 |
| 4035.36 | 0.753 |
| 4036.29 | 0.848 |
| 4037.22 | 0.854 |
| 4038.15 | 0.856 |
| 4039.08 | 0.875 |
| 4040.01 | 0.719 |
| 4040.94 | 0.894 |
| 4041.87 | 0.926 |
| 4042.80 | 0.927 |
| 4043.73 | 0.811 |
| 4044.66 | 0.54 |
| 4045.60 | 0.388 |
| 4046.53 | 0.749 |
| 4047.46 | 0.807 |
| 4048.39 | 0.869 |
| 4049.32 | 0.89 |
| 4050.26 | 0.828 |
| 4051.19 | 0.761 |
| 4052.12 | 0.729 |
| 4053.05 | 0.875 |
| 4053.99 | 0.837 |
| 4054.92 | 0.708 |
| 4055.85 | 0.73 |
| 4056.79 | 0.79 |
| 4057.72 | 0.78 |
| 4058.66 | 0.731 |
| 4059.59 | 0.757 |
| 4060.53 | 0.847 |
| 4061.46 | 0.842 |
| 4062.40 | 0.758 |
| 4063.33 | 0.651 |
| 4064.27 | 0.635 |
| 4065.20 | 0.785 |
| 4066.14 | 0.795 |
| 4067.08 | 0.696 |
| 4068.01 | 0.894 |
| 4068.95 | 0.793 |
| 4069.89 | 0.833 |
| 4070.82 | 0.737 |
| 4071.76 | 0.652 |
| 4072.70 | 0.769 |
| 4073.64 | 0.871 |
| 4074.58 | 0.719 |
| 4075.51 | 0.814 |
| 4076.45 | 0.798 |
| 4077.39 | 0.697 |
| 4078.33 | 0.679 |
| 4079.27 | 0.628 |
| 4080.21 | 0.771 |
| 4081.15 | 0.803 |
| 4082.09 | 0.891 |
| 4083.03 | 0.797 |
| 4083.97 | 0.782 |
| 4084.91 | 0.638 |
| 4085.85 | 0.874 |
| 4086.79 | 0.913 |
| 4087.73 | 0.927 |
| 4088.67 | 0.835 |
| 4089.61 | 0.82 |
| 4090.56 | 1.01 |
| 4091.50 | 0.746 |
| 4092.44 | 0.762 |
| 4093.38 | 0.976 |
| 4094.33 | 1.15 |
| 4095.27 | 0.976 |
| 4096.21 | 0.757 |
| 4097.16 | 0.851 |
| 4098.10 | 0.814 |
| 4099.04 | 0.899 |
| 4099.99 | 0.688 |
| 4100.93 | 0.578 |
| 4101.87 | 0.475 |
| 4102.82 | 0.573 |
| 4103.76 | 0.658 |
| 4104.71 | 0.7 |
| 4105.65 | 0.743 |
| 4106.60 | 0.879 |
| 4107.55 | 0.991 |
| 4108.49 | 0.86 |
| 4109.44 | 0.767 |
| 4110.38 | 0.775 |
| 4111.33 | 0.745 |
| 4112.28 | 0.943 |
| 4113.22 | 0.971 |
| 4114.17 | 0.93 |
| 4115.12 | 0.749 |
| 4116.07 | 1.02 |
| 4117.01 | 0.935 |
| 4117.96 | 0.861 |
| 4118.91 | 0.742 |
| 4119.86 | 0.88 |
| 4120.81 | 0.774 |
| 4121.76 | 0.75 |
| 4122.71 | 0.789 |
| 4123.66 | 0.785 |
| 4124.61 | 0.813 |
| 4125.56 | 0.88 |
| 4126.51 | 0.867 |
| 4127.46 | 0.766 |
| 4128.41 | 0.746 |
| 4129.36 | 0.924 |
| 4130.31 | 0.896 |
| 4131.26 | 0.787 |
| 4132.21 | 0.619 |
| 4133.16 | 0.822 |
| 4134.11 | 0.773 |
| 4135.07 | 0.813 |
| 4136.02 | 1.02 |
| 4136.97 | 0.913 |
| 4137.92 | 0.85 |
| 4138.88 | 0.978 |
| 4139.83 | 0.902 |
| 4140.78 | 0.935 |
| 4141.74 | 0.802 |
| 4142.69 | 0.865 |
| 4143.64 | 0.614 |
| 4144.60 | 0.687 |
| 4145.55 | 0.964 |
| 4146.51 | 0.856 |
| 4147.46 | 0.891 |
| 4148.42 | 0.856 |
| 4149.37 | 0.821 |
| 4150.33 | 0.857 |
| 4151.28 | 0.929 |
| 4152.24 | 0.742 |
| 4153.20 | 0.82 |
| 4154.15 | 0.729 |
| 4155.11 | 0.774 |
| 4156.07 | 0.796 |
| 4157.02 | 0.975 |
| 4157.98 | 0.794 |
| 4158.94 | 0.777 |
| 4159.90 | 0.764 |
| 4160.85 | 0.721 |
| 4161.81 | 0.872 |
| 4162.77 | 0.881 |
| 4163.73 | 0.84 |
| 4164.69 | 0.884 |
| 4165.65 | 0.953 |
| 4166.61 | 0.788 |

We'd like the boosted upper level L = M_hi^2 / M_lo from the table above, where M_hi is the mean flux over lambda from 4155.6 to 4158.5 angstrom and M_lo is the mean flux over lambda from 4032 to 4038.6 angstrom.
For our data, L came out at 0.93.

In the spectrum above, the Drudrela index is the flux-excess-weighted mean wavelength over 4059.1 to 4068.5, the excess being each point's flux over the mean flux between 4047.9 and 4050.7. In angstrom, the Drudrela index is 4063.8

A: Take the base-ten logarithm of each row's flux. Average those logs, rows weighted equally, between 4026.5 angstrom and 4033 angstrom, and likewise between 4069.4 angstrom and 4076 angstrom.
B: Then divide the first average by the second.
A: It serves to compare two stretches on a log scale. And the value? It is 0.82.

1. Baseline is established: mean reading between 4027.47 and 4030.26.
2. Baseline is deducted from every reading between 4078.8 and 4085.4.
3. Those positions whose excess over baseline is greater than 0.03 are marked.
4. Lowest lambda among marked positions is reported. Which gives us 4082.09 angstrom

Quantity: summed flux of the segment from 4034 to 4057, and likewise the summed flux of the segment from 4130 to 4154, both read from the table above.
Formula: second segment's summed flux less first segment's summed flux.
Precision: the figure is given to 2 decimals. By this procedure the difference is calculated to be 1.29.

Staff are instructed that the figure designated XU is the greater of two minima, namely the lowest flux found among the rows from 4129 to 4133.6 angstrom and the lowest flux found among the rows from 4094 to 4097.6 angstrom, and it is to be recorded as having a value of 0.757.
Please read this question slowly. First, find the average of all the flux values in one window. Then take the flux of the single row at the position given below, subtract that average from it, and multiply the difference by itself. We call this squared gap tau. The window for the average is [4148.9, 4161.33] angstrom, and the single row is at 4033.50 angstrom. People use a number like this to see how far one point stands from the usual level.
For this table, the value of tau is 0.016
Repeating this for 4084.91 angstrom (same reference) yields 0.029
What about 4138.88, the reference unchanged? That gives 0.029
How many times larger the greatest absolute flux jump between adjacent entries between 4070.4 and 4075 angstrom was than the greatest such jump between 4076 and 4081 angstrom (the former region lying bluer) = 1.1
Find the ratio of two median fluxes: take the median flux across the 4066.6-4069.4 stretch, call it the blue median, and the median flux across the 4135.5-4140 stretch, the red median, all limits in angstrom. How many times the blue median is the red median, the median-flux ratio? 1.15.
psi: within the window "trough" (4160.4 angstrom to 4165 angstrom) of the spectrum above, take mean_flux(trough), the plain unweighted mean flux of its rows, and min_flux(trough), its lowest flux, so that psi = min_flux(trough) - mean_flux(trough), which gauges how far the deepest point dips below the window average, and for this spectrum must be -0.12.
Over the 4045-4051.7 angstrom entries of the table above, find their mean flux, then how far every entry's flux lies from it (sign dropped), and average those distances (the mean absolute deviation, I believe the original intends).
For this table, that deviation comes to 0.11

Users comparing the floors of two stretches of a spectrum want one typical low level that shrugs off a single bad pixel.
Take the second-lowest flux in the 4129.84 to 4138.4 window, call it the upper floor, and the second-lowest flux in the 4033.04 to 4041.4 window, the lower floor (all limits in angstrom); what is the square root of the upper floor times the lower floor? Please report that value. 0.746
